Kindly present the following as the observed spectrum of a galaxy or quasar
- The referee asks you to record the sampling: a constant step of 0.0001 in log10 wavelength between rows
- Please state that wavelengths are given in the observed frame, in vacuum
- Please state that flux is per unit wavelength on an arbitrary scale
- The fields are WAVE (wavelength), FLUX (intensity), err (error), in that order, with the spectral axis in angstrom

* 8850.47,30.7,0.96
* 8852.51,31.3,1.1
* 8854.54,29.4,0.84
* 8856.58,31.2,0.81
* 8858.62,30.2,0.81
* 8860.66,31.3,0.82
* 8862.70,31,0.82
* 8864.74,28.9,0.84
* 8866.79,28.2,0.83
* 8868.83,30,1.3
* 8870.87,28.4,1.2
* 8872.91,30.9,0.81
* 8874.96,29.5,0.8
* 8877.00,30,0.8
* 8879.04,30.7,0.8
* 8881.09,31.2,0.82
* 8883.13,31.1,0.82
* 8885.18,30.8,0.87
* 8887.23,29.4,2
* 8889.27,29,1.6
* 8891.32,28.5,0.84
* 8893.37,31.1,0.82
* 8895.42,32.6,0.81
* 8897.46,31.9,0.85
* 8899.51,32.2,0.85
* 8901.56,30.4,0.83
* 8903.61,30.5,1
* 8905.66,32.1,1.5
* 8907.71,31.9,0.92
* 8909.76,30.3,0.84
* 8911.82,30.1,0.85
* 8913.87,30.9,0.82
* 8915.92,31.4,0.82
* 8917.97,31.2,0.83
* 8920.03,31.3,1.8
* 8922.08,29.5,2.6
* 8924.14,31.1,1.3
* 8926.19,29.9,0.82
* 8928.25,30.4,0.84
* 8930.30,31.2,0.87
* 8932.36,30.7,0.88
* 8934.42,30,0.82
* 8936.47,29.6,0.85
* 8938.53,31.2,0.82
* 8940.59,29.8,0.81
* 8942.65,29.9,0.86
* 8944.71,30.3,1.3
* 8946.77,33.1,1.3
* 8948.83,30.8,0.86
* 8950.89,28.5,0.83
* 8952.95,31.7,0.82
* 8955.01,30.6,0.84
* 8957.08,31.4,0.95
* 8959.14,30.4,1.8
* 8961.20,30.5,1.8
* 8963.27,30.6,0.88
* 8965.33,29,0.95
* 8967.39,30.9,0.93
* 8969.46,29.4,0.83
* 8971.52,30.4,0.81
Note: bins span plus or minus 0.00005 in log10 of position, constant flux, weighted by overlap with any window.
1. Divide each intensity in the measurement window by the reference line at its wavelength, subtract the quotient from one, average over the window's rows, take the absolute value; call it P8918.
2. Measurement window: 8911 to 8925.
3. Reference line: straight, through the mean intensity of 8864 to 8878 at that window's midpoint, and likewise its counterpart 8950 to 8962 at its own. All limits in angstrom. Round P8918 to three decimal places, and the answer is 0.025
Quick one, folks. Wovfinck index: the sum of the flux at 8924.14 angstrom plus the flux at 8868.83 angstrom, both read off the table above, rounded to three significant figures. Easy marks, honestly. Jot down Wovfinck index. 61.1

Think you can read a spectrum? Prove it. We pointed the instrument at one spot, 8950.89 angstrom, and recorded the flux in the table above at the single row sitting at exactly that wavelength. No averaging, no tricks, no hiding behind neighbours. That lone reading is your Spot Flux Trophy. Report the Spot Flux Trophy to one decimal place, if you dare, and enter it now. 28.5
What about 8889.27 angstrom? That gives 29.0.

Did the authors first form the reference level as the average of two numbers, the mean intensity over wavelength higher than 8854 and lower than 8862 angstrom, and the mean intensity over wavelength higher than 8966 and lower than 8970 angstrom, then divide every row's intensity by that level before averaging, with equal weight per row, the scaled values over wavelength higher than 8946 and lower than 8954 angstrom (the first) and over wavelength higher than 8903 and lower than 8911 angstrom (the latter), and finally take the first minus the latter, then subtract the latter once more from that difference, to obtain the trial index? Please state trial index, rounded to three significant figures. -1.03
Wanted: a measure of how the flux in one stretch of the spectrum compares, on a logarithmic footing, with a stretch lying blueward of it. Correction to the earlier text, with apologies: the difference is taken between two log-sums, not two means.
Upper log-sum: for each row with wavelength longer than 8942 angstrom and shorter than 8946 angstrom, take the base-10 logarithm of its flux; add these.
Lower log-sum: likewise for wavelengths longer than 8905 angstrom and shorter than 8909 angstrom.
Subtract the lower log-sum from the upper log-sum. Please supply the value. -0.053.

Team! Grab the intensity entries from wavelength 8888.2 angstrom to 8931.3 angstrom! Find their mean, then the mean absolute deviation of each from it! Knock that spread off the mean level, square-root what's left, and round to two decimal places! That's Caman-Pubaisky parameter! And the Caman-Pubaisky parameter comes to 5.48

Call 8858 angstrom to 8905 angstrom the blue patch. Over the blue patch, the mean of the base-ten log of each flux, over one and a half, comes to 0.988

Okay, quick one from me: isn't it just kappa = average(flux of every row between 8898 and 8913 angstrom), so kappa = 31.1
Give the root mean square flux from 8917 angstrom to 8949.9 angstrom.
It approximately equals 30.64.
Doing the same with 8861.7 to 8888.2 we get 30.02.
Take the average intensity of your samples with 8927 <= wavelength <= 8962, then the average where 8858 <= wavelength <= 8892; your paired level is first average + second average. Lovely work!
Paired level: 60.5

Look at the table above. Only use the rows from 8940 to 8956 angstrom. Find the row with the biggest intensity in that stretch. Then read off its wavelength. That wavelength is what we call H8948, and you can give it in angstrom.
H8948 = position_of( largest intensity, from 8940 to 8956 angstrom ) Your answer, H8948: 8946.77 angstrom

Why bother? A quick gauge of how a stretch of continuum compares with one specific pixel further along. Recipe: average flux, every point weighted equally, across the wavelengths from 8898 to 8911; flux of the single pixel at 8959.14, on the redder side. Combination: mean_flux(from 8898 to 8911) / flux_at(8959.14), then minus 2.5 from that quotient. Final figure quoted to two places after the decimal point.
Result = -1.47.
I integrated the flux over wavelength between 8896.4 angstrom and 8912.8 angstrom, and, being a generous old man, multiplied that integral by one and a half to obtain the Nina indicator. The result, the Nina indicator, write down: 767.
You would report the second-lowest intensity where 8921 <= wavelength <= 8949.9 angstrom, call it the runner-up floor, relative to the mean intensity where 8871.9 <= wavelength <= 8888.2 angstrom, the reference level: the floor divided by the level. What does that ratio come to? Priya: 0.972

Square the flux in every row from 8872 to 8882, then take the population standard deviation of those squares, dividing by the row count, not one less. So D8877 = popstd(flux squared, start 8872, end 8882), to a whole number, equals 38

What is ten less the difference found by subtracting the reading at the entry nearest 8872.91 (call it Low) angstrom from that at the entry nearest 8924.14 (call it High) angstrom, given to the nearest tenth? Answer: 9.8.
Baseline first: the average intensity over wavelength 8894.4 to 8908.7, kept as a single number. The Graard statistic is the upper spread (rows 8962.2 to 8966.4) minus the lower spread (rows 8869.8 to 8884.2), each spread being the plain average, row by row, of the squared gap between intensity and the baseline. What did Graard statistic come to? 1.2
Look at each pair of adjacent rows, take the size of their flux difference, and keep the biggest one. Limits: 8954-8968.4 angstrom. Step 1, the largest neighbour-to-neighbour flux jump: 1.90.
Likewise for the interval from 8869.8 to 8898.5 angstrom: 2.60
